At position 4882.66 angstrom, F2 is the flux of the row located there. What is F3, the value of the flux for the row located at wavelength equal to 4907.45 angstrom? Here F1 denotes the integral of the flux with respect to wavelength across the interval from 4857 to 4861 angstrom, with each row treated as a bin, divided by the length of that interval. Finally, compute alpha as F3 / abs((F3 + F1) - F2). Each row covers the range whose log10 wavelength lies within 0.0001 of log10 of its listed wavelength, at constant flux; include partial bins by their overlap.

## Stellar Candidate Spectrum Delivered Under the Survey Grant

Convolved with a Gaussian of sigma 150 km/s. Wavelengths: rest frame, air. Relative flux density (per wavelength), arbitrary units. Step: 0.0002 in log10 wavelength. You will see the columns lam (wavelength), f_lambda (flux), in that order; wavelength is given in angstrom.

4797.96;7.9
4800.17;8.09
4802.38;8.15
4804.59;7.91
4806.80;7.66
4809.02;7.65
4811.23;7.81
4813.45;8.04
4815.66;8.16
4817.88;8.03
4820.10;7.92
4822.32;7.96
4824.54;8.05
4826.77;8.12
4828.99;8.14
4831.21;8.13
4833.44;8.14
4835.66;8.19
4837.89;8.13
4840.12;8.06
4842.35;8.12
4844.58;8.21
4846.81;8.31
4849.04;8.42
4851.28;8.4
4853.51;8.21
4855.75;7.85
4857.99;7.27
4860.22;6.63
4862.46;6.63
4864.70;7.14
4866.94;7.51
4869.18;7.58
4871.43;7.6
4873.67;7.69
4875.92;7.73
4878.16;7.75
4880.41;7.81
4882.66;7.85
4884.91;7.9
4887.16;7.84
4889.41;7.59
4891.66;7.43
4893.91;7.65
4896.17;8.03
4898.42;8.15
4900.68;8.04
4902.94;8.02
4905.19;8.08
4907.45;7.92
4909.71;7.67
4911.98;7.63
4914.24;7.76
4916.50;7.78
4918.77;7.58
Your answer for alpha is 1.12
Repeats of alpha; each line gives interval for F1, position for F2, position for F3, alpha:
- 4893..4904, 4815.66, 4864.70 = 1.03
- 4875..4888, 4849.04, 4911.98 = 1.09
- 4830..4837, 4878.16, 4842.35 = 0.95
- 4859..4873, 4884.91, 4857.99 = 1.11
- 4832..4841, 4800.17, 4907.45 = 1.00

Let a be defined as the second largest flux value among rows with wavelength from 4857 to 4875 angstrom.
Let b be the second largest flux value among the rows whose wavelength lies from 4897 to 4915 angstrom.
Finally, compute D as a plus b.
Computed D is 15.7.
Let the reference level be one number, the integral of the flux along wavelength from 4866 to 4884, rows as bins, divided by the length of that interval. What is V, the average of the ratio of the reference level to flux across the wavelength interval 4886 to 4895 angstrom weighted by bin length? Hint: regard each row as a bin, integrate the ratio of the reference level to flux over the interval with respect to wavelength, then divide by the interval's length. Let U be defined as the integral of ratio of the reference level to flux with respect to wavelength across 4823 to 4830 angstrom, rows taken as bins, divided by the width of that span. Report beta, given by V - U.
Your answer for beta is 0.06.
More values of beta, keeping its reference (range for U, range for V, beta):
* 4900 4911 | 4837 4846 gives -0.02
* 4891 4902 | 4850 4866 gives 0.06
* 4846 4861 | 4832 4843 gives -0.04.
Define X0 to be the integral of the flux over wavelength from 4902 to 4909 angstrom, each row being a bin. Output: 56.0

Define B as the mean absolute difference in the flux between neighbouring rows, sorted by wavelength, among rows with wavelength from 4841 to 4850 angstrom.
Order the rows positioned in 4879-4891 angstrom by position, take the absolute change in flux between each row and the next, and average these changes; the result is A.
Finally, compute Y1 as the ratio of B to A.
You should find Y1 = 1.0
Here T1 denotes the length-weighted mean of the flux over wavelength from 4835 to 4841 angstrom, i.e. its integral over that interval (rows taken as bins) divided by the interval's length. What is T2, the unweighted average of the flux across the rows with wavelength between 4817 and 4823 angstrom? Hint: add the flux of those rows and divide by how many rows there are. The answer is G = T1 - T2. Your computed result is 0.1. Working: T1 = 8.1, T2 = 8.0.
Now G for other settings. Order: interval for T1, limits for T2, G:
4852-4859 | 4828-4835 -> -0.3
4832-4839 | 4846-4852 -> -0.2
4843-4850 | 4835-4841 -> 0.2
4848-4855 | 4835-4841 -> 0.2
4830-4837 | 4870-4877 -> 0.5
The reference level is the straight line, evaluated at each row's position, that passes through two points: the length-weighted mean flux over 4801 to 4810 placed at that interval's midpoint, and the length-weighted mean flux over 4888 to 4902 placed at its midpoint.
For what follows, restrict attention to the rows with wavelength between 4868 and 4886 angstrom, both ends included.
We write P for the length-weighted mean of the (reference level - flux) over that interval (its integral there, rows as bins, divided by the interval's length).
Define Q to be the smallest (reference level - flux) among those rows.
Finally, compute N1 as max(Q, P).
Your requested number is 0.09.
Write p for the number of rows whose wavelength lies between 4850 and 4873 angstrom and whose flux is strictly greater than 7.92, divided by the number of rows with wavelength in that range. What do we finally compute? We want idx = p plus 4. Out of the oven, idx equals 4.20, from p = 0.20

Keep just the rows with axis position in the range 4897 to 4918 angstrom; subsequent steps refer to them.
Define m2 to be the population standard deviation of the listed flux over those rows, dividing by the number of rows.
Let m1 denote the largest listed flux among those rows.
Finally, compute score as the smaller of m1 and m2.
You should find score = 0.18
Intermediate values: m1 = 8.15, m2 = 0.18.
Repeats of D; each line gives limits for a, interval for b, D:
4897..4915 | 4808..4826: 16.1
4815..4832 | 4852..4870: 16.0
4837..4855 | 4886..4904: 16.4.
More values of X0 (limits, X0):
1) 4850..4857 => 56.9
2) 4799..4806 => 56.3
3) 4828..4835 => 57.0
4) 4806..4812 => 46.2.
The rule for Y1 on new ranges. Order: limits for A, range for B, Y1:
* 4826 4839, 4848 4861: 11.9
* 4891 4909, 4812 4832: 0.5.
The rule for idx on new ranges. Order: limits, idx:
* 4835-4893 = 4.35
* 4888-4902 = 4.50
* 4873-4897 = 4.09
